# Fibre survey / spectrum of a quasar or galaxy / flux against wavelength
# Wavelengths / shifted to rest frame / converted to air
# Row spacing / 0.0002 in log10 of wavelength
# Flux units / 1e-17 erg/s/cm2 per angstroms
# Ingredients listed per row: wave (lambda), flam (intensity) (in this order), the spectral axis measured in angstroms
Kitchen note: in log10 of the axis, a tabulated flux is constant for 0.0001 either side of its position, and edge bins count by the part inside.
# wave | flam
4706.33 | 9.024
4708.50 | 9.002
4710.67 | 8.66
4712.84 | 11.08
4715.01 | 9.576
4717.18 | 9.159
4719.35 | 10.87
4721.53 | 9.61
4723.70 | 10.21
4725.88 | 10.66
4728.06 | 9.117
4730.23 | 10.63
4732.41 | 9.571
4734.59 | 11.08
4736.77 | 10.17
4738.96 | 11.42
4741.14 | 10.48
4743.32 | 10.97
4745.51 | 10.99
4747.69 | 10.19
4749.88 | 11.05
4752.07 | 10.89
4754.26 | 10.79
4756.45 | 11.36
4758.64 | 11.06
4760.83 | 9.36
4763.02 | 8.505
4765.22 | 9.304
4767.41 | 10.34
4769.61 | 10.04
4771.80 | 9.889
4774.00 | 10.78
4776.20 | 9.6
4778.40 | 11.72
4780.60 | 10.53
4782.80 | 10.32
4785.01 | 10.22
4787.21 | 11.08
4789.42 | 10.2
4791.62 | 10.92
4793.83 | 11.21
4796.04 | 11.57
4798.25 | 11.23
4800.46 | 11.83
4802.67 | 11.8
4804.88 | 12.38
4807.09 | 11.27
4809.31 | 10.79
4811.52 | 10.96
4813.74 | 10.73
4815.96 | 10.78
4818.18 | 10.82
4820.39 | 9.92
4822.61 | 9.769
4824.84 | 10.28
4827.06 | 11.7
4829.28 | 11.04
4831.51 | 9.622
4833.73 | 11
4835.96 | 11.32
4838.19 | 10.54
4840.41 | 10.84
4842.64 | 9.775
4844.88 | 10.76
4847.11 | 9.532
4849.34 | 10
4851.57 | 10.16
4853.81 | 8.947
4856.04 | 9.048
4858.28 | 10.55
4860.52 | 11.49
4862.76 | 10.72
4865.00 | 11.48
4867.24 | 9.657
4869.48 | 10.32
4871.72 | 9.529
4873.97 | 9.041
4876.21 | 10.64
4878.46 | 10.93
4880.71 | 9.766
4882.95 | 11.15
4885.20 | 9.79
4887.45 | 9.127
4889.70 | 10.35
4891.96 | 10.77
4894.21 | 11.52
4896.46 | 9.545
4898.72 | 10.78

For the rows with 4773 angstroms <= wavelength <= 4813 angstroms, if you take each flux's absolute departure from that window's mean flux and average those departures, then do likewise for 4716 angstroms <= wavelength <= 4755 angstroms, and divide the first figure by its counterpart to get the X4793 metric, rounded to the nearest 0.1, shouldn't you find 1.0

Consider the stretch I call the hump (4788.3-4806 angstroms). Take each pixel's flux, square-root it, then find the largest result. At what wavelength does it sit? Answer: 4804.88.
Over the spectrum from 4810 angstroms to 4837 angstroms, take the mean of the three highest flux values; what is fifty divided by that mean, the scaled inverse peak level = 4.40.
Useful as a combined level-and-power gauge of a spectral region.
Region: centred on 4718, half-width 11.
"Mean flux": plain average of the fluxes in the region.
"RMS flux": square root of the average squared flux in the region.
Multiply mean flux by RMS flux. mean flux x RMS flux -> 96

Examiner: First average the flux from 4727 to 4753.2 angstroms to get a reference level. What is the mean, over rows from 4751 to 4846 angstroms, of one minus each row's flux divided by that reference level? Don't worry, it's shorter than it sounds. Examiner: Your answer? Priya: -0.012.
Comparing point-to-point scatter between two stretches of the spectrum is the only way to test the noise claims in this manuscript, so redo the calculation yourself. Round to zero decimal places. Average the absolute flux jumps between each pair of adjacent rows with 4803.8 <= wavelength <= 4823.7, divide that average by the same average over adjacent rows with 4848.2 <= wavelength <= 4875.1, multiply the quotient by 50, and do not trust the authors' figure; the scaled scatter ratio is 23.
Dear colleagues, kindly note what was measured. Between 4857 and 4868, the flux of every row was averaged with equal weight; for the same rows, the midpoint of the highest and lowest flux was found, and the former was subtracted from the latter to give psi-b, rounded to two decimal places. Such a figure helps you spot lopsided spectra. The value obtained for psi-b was -0.21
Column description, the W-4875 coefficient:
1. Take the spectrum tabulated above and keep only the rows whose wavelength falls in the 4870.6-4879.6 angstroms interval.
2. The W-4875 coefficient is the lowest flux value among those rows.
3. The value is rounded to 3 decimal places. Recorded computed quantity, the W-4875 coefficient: 9.041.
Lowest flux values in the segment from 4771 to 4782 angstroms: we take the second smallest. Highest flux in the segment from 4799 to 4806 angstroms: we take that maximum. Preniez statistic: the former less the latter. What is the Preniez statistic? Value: -2.5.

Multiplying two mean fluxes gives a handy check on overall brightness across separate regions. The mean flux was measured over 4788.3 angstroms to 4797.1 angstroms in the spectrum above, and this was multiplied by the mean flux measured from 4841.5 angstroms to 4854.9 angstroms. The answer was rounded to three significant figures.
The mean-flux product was 108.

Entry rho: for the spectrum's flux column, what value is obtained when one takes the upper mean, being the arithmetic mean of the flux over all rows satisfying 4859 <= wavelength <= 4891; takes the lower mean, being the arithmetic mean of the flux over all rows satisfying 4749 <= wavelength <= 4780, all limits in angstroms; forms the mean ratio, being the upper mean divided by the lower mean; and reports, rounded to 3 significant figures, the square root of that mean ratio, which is 0.998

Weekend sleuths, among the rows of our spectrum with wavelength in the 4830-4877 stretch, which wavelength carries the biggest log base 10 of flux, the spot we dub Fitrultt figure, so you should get 4860.52 angstroms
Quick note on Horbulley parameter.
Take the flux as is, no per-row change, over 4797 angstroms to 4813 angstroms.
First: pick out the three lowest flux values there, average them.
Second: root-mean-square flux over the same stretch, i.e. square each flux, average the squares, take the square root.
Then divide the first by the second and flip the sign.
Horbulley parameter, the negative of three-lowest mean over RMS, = -0.958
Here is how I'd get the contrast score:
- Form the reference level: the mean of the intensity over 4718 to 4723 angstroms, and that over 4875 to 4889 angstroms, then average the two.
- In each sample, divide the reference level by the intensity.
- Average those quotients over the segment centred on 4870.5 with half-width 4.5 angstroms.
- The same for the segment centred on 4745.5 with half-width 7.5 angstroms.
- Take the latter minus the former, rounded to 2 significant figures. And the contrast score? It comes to -0.12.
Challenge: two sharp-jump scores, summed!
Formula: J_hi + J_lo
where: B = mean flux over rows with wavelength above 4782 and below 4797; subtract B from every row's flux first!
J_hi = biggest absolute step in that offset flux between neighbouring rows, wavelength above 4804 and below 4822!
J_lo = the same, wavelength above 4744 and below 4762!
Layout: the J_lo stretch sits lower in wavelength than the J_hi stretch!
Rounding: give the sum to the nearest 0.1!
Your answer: 2.8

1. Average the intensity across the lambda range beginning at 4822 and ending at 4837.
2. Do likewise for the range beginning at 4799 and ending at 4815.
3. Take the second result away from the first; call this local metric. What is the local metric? -0.7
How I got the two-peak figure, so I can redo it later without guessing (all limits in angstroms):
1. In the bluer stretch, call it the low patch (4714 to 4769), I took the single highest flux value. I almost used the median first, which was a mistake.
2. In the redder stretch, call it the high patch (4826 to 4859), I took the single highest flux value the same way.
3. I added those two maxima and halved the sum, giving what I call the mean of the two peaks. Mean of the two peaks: 11.6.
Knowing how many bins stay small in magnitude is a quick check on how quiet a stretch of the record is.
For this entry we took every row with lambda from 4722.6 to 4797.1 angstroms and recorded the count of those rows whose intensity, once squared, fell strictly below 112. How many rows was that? 17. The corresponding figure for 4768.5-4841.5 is 12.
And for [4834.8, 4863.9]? 8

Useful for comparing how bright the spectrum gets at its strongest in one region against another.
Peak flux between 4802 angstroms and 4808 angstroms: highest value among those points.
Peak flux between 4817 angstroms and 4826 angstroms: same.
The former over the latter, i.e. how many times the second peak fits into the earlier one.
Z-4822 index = 1.14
